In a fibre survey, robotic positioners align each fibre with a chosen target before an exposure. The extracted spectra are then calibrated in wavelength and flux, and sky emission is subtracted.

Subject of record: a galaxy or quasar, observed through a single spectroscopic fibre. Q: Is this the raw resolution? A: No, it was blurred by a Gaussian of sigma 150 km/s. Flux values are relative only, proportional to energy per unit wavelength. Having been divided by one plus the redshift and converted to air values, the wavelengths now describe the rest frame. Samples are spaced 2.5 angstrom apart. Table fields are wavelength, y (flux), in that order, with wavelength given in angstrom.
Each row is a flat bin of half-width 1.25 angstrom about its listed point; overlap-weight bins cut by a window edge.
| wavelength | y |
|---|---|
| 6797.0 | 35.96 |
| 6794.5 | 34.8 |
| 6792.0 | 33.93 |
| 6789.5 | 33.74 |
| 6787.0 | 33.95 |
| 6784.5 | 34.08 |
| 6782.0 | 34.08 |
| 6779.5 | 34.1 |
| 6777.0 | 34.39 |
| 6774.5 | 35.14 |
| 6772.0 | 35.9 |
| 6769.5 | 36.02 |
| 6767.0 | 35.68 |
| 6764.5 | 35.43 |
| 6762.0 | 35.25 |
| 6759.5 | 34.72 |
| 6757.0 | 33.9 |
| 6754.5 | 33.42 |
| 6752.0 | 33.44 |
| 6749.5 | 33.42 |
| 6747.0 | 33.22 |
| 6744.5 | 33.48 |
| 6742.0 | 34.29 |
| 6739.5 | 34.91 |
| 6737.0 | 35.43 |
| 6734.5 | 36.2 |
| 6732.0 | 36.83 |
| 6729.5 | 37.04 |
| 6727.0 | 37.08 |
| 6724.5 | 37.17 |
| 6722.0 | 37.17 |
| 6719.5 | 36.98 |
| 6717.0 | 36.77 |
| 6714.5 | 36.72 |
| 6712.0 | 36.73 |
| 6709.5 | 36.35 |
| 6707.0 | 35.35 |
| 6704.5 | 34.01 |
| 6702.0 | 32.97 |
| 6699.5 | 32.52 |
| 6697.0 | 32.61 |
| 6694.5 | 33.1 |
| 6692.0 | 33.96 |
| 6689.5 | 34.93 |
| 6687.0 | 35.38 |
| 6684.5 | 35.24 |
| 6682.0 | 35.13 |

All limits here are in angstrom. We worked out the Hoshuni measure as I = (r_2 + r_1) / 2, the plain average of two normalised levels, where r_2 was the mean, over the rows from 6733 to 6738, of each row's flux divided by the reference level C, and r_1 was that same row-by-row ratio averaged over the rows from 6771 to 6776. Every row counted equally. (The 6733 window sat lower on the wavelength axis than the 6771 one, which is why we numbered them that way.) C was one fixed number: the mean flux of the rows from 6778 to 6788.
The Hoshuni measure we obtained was 1.05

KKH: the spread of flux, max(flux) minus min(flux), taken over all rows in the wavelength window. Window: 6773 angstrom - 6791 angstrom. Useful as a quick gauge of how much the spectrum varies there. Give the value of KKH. 1.40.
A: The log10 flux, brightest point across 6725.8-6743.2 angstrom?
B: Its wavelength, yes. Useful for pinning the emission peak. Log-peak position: 6727.0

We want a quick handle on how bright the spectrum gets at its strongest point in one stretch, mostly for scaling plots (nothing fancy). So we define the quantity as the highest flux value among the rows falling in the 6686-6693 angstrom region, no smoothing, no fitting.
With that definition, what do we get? 35.38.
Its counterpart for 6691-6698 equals 33.96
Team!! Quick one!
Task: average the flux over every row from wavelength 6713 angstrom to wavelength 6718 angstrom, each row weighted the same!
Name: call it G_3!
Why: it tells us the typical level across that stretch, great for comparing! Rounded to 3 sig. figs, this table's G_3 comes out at 36.7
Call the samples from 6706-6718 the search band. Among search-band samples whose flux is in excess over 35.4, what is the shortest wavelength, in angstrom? 6709.5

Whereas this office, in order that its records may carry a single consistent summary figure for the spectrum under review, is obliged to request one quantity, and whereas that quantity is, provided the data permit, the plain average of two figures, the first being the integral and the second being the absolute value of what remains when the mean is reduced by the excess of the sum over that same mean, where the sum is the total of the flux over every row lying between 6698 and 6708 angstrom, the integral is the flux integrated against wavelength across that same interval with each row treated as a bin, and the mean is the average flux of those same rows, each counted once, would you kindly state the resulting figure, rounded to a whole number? 202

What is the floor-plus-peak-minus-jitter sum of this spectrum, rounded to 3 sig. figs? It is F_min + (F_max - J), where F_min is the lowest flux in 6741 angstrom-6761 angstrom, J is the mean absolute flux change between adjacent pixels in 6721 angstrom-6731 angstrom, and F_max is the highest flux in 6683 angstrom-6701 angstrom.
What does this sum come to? 68.6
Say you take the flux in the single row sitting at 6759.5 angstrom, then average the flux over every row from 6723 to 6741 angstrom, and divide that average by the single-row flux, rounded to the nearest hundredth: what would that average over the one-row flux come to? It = 1.05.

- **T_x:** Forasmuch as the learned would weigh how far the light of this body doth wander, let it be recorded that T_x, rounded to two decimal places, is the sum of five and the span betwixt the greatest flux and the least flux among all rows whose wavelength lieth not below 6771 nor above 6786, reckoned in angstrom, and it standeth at 6.82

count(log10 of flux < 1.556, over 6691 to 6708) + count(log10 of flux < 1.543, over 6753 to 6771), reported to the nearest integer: 10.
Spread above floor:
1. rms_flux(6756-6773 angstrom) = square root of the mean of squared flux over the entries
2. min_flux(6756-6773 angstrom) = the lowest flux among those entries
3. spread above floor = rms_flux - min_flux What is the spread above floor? 1.4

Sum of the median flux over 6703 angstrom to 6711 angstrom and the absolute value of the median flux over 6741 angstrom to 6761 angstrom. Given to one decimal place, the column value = 68.8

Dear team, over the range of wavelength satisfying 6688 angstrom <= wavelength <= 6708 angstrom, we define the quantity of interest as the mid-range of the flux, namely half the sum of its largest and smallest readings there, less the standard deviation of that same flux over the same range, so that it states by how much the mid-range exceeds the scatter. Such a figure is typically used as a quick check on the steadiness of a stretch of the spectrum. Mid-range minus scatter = 32.9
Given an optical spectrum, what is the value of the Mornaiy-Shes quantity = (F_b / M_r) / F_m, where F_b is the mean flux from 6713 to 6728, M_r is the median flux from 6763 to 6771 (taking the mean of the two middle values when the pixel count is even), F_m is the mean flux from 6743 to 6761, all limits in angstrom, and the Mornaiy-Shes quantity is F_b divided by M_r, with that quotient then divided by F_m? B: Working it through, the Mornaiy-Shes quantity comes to 0.031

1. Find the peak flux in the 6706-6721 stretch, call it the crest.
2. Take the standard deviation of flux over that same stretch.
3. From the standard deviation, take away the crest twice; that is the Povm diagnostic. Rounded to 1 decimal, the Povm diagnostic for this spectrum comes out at -73.4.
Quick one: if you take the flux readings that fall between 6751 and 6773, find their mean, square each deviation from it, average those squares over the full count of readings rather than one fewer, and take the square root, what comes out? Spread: 1.0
